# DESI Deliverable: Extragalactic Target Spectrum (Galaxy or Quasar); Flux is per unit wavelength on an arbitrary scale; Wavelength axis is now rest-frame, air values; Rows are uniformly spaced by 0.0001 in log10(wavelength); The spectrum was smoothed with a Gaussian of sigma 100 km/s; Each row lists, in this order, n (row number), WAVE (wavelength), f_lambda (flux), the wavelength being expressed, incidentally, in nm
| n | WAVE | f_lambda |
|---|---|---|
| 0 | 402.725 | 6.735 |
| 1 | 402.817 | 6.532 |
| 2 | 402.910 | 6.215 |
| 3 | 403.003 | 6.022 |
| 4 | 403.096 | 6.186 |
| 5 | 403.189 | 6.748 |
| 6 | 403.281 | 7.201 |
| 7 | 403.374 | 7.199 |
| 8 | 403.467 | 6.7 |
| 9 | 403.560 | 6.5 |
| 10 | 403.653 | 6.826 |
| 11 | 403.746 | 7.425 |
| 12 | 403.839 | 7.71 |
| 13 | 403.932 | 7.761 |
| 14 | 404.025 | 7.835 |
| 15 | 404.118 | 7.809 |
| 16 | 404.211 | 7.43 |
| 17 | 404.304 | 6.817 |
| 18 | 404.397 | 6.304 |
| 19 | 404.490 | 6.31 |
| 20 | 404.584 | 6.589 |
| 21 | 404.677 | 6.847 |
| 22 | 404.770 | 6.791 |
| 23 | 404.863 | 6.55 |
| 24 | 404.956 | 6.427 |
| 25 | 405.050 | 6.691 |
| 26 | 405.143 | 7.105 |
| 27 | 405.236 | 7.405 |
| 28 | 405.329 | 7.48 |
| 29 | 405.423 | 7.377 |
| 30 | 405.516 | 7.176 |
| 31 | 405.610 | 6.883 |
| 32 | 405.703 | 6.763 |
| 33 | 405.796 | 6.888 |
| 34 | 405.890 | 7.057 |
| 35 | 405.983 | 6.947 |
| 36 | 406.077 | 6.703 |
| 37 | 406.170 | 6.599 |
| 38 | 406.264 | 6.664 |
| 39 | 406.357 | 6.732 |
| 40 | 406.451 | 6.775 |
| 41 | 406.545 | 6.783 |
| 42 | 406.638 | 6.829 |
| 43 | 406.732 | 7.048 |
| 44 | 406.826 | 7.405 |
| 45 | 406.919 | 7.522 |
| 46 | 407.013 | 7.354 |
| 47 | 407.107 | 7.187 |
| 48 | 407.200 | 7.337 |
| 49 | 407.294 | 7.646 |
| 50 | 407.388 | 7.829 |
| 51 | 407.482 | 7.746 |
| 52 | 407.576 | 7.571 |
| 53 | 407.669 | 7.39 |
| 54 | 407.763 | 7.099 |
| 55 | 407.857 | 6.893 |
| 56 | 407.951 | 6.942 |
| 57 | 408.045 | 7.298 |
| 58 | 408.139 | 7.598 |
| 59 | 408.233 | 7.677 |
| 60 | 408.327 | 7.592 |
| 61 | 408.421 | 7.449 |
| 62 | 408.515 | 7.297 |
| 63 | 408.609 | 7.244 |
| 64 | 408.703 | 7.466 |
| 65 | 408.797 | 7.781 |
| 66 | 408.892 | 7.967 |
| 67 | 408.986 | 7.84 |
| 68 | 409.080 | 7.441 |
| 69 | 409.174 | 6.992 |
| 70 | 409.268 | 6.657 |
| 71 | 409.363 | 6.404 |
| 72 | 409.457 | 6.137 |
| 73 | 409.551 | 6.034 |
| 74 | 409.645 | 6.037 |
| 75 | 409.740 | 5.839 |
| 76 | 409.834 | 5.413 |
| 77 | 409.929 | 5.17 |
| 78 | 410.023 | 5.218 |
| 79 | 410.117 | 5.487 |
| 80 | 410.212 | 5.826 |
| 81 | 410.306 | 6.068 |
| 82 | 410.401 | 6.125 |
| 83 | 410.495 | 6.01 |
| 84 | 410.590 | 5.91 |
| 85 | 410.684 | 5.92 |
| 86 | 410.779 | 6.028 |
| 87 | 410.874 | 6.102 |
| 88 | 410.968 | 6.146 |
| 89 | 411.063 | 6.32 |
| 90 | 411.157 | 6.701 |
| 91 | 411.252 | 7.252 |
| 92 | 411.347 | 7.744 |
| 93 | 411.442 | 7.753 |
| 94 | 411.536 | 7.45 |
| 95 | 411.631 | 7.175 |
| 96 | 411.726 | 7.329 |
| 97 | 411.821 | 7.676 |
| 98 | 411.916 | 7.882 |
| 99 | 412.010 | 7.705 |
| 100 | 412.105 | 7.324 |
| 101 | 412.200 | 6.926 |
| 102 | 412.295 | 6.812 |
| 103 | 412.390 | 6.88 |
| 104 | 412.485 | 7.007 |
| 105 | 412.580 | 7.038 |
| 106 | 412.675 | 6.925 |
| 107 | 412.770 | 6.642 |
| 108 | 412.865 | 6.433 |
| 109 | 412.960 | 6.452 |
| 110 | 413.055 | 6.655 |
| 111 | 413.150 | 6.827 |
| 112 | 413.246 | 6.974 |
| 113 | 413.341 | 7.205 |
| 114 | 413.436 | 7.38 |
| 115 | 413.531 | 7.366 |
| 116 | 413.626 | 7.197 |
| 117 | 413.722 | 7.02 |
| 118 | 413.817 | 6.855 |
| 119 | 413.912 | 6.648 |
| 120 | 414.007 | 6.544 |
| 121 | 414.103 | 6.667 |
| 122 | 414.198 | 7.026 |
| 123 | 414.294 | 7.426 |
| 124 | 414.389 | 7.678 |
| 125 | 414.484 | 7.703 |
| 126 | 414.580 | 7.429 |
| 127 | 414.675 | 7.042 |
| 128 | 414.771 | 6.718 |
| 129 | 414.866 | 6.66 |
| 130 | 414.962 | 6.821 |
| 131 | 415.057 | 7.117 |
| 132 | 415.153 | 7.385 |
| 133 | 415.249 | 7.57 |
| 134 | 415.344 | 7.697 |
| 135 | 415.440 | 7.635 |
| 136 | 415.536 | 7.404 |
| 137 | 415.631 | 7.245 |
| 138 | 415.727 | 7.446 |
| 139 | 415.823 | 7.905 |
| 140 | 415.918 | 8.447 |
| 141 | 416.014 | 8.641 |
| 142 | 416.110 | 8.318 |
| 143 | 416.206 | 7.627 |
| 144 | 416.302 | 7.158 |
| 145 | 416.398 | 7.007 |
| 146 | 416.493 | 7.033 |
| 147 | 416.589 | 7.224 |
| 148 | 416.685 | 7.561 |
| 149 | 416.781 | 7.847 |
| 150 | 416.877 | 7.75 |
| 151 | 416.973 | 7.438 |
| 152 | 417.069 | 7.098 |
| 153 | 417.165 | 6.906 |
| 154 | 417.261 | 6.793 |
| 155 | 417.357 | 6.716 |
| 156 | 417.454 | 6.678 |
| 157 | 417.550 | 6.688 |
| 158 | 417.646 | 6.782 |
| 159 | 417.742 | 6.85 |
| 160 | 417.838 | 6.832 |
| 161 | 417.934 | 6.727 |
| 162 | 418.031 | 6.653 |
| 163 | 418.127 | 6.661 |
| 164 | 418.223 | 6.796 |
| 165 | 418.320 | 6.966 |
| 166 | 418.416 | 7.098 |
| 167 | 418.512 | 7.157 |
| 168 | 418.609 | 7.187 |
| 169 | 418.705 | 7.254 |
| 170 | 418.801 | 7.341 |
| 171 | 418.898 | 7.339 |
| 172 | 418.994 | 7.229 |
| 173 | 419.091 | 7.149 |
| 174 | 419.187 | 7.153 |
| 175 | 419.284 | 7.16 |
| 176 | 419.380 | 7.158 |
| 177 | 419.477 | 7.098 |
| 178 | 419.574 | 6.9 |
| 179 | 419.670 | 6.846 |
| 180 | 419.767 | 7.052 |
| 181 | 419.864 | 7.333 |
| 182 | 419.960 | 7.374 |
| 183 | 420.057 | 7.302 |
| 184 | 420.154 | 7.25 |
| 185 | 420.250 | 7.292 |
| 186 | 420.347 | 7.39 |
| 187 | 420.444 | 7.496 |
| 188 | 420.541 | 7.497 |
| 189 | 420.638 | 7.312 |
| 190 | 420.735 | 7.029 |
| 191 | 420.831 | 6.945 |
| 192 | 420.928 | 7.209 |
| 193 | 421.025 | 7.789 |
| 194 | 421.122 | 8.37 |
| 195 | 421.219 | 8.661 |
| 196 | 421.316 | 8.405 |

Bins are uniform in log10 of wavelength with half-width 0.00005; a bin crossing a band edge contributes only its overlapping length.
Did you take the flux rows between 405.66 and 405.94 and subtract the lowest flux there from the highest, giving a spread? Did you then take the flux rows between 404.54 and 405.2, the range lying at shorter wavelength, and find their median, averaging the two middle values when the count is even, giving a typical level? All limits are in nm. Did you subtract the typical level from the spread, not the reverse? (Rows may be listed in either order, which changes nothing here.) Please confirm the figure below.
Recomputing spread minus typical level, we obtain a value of -6.4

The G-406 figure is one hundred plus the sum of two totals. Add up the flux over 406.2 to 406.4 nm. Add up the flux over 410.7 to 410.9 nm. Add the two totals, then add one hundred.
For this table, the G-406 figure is 126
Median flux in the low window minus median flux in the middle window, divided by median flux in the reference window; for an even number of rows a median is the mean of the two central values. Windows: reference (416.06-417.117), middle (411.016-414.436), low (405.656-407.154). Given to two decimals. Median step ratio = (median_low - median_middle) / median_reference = -0.02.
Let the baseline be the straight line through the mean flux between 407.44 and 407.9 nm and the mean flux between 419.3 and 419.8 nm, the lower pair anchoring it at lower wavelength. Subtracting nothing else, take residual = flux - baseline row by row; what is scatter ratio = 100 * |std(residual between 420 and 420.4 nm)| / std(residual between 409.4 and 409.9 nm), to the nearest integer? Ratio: 21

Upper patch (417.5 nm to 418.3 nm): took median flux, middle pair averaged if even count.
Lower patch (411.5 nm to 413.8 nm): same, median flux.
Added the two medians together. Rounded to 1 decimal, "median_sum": 13.8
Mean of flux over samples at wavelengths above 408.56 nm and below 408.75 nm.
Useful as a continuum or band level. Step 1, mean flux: 7.4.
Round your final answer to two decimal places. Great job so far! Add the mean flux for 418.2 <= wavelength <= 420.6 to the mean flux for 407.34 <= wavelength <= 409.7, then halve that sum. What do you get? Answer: 7.20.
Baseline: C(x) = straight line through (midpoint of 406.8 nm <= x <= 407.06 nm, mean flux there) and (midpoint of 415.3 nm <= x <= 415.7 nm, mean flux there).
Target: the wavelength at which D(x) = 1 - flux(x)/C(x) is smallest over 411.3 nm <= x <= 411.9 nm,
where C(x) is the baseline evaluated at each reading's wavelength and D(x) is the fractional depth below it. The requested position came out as 411.442 nm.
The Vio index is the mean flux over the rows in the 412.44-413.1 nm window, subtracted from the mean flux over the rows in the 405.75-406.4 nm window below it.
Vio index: 0.1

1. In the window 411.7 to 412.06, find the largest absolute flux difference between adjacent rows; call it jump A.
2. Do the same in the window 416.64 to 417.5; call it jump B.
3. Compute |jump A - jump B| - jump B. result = -0.33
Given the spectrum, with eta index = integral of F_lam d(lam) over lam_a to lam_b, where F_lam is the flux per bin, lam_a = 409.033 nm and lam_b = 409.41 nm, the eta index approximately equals 2.59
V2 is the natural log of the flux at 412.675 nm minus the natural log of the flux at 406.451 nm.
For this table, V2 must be 0.02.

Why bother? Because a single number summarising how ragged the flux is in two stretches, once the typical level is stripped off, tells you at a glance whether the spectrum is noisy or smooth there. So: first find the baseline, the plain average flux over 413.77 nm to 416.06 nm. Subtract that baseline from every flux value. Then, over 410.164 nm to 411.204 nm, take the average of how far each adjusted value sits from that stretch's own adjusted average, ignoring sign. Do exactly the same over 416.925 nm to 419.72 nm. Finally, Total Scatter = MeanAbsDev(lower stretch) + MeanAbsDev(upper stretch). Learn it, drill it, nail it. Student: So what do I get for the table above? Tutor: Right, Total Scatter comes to 0.37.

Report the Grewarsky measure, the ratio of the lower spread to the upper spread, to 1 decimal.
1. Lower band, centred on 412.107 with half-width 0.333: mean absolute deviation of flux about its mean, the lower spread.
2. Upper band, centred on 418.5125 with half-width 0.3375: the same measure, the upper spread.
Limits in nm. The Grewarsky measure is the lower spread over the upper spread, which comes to 2.8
